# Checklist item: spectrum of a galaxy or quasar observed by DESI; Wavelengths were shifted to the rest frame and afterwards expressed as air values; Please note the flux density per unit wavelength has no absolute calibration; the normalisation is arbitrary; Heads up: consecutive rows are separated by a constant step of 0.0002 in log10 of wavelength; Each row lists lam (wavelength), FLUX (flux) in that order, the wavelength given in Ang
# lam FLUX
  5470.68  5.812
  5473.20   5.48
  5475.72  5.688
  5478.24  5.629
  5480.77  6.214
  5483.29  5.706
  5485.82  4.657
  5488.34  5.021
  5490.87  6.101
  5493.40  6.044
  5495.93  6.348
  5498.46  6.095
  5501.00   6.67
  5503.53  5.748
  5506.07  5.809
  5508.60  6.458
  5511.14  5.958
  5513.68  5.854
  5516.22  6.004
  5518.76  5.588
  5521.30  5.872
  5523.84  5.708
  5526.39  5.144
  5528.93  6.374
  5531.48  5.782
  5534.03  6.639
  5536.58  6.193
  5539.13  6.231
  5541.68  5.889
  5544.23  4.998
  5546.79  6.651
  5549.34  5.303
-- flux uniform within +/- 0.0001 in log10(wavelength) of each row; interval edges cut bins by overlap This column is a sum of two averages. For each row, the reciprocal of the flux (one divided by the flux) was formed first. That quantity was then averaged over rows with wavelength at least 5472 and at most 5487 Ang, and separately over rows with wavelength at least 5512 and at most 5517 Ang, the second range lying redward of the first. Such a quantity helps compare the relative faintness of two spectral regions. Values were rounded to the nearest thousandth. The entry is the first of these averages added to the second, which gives 0.350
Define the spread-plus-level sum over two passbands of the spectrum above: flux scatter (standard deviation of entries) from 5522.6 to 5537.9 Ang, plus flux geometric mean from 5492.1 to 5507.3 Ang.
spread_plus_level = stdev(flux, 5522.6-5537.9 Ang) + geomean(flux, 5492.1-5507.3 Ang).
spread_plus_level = 6.6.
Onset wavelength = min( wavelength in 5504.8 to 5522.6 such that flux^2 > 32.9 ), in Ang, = 5506.07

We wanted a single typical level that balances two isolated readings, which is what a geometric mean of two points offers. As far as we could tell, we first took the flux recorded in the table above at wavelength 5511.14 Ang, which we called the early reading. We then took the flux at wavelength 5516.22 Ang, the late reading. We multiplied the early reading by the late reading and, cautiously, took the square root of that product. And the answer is 6.0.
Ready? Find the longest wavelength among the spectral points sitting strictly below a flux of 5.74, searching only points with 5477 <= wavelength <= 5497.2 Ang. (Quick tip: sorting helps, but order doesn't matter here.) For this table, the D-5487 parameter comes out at 5488.34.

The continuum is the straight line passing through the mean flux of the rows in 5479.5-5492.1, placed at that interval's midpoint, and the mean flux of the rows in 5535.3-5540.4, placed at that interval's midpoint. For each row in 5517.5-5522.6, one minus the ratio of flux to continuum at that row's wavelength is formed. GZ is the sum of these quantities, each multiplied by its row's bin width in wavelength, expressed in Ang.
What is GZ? 0.21 Ang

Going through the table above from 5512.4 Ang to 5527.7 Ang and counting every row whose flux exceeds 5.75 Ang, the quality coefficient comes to 3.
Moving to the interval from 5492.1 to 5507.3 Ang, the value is 5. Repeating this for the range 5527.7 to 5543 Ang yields 6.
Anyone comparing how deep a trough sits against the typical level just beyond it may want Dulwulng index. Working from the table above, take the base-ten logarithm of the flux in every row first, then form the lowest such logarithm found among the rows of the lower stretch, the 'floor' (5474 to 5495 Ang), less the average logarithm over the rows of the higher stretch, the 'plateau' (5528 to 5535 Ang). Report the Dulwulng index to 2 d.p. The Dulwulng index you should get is -0.13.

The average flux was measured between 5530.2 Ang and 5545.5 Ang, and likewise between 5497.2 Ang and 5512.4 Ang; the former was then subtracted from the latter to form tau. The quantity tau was 0.17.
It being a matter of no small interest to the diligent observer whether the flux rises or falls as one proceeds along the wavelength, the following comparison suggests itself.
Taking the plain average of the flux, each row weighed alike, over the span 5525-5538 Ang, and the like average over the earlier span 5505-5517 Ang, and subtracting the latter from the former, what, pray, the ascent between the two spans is 0.0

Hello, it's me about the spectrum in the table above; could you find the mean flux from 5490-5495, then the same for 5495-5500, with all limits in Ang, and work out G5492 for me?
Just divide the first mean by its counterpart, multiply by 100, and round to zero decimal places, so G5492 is 98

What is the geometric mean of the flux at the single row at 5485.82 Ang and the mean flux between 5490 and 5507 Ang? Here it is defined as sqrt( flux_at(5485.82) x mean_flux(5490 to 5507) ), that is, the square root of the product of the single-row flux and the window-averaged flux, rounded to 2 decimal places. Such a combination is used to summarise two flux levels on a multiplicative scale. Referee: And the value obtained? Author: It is 5.34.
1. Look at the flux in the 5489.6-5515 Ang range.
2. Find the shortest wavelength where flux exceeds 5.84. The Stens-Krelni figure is 5490.87 Ang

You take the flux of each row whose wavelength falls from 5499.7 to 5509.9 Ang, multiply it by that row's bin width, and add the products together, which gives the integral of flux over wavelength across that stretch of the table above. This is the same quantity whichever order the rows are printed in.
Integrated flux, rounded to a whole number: 63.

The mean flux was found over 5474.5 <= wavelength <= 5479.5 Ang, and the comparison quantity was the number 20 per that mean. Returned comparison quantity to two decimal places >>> 3.53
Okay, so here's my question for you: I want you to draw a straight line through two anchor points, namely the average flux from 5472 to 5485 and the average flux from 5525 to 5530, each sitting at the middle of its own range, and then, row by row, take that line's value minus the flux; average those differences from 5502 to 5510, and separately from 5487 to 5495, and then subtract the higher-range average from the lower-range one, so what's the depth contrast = 0.28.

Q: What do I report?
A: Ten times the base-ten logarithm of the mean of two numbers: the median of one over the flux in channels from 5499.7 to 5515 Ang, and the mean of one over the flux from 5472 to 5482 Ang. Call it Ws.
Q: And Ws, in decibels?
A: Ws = -7.65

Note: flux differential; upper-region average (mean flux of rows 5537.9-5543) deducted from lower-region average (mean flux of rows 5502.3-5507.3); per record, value -0.28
